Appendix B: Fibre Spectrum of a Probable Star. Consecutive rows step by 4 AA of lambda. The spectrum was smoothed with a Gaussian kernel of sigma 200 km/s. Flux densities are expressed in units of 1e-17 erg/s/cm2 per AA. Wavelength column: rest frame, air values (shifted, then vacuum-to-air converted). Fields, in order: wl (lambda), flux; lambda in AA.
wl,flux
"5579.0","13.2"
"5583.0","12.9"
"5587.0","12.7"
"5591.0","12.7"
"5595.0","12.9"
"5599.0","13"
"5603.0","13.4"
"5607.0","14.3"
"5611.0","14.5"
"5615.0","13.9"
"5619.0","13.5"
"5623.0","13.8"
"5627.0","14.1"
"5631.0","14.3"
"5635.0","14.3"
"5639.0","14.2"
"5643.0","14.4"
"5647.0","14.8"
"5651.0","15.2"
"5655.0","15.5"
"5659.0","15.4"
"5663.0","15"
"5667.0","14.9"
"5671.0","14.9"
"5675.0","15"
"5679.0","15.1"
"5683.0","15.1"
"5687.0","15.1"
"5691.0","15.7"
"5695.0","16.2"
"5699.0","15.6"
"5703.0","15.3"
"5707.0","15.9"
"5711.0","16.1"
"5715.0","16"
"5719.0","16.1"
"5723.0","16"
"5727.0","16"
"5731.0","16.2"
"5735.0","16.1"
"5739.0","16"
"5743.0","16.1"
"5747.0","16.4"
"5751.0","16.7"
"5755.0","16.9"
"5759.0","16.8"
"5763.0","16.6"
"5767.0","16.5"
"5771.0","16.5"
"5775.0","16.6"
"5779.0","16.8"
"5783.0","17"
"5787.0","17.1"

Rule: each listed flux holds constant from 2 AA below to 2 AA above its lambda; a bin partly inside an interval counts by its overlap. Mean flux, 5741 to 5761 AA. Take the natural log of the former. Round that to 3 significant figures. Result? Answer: 2.81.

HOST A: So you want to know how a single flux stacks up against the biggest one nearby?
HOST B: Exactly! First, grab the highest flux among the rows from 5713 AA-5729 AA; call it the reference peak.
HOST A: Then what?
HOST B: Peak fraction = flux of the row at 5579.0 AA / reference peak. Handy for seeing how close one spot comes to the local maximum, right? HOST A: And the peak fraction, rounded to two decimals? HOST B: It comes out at 0.82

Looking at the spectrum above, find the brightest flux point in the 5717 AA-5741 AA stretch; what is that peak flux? 16.2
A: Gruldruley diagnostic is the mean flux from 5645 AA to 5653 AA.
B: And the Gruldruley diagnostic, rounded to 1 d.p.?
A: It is 15.0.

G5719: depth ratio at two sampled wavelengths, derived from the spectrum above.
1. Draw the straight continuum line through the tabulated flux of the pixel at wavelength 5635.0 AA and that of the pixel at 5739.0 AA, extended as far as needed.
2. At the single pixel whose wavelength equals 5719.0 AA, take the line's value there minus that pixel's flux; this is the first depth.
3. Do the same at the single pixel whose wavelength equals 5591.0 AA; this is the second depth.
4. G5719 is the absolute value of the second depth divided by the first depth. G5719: 2.1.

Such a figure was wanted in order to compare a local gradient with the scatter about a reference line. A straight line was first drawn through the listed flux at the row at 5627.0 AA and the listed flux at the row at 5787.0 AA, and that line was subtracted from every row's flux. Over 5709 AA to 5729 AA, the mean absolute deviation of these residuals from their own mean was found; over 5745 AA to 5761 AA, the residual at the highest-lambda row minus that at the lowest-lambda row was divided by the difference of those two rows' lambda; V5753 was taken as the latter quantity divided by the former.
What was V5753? 0.12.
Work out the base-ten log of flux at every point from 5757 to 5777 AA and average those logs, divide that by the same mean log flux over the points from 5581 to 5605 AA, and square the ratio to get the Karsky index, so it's 1.20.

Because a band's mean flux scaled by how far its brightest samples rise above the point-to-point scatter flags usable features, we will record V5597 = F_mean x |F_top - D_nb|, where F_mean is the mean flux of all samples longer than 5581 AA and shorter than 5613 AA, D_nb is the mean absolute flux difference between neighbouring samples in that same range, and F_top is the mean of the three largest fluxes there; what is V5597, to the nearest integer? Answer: 183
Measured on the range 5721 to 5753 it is 263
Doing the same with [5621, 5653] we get 210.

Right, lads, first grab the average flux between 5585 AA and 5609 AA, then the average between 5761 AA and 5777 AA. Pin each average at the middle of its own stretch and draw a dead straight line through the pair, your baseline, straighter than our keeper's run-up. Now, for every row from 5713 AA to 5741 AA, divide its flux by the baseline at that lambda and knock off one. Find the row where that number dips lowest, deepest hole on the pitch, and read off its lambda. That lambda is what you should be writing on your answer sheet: 5739.0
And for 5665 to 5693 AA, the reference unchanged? 5687.0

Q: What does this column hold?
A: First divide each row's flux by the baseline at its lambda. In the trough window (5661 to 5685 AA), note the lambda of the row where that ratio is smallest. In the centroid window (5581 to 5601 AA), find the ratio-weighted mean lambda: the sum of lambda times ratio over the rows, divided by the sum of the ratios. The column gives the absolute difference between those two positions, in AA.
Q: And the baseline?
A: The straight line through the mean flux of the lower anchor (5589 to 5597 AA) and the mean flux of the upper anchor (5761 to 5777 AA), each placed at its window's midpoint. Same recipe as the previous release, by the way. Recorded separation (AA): 92.0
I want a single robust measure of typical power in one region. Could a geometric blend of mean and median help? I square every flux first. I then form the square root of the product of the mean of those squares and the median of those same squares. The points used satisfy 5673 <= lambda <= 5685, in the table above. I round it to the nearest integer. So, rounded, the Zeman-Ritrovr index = 228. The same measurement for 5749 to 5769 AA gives 279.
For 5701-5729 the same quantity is 255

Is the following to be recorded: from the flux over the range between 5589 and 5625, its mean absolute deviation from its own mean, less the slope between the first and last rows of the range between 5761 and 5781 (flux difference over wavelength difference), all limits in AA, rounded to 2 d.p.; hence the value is 0.49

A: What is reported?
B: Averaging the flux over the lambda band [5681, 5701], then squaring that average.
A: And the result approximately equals 241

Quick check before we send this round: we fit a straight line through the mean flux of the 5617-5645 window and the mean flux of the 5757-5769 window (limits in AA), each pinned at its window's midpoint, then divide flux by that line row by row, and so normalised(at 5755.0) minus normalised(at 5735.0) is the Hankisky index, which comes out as 0.025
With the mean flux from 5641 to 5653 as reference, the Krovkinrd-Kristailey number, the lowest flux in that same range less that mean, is -0.40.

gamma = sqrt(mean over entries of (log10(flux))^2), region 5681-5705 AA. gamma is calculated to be 1.19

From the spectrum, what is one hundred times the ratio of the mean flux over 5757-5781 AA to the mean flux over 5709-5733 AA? 104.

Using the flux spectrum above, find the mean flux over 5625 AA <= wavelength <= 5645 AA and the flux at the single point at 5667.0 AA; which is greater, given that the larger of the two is 14.90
